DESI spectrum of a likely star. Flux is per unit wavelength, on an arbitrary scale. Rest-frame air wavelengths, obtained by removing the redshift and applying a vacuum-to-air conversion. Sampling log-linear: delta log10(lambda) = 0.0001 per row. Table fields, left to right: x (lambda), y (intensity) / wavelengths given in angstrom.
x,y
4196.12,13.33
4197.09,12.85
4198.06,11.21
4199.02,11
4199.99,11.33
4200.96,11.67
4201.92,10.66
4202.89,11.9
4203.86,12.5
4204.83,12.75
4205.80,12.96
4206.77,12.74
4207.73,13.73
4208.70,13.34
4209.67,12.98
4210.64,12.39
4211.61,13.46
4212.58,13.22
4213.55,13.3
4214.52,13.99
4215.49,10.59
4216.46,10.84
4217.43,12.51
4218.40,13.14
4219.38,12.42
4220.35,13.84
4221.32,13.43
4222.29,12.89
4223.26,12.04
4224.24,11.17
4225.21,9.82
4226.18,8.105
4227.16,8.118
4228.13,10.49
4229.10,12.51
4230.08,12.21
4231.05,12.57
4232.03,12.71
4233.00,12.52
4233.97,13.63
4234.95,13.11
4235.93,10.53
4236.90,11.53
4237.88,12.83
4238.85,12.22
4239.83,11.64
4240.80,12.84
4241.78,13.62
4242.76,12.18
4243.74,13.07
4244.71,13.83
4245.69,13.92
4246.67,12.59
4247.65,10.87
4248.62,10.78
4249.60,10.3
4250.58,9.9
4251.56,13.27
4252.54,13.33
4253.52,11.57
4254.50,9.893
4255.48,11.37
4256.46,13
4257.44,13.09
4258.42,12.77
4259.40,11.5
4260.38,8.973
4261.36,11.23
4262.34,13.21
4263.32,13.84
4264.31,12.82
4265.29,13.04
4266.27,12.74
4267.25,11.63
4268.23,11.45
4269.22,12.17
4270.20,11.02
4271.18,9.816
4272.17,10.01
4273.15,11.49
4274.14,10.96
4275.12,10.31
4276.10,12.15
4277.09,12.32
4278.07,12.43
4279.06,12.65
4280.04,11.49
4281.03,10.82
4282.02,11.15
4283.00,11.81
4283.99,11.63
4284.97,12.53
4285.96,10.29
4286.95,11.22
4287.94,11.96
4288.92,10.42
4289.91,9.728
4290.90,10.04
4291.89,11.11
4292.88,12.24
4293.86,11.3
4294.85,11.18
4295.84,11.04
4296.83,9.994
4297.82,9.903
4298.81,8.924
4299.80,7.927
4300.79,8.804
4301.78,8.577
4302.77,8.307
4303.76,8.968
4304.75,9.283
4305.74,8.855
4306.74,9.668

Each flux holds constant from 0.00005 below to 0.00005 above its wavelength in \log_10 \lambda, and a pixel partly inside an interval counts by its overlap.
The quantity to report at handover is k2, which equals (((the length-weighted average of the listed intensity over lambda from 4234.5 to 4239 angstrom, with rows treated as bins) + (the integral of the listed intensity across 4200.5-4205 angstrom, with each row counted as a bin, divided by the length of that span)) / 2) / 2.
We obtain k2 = 5.97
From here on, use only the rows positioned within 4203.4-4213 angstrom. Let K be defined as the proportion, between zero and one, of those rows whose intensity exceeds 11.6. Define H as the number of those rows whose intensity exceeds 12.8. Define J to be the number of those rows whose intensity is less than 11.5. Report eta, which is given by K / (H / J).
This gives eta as 0.0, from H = 6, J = 0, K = 1.00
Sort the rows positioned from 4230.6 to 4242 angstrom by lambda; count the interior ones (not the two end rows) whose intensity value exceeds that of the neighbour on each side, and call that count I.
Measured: 3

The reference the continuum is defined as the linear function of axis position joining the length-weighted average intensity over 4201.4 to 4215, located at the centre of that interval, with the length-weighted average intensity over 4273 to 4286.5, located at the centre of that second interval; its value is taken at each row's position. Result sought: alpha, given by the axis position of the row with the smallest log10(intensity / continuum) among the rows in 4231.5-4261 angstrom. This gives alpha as 4260.38 angstrom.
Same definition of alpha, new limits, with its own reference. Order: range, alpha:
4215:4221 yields 4215.49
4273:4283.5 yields 4275.12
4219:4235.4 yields 4226.18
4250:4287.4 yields 4260.38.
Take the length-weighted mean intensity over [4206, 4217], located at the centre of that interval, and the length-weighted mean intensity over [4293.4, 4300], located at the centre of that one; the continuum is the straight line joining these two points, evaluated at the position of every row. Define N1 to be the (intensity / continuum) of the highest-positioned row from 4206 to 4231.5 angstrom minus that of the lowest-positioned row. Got 0.05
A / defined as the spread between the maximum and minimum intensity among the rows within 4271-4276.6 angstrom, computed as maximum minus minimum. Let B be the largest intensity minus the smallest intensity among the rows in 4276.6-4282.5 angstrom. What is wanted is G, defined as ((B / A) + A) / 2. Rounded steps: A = 2.3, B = 1.8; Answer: 1.56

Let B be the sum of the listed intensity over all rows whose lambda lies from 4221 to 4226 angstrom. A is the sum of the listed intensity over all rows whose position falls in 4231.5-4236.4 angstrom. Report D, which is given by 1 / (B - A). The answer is -0.3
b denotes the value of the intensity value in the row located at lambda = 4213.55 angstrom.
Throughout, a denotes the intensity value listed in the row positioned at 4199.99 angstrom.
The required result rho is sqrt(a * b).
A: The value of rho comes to 12.3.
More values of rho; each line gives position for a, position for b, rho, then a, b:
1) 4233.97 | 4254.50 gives 11.6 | 13.63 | 9.893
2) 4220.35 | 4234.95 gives 13.5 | 13.84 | 13.11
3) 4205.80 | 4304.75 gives 11.0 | 12.96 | 9.283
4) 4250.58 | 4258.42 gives 11.2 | 9.9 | 12.77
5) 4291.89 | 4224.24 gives 11.1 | 11.11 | 11.17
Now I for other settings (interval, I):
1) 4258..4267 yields 2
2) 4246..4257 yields 1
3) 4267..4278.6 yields 2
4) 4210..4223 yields 4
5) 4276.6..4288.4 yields 3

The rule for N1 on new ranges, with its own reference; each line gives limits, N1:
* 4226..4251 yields 0.20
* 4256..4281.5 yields -0.12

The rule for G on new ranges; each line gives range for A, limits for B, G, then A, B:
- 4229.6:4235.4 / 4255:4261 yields 2.16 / 1.4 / 4.1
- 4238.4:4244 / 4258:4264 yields 2.22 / 2.0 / 4.9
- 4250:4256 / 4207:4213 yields 1.91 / 3.4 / 1.3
